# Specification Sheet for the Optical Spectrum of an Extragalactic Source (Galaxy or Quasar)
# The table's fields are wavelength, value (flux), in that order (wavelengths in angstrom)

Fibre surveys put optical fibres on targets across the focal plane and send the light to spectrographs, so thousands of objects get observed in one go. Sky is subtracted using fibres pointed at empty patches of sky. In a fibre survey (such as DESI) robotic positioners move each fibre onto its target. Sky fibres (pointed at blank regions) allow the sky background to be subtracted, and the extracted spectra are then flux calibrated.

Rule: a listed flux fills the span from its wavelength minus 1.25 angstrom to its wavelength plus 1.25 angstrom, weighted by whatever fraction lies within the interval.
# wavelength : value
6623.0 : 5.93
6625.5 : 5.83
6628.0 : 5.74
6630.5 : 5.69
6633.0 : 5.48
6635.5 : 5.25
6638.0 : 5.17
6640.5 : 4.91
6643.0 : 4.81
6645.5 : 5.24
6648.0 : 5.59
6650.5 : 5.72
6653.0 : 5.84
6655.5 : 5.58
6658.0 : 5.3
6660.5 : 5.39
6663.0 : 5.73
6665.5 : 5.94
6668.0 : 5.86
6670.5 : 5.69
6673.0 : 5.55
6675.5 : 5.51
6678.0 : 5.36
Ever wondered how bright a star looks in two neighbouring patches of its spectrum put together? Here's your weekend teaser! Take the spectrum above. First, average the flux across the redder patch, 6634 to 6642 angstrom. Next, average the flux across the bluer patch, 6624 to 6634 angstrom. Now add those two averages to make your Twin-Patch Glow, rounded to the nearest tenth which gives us 10.8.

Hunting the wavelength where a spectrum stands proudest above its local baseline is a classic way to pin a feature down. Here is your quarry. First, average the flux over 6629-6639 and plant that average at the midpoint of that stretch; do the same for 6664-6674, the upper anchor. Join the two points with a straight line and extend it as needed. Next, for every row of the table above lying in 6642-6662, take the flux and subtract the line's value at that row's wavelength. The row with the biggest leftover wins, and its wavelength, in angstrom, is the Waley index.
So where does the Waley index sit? 6653.0 angstrom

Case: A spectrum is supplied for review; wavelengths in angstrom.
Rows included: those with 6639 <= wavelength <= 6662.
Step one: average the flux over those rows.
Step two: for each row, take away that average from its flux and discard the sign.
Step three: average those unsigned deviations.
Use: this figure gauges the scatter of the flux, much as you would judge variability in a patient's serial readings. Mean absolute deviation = 0.276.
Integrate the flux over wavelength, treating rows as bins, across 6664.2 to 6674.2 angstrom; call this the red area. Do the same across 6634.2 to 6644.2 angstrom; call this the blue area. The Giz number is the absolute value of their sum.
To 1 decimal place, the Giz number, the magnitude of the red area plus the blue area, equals 108.0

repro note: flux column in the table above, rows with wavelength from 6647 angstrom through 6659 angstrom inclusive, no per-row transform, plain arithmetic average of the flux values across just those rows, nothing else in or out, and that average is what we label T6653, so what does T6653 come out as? 5.61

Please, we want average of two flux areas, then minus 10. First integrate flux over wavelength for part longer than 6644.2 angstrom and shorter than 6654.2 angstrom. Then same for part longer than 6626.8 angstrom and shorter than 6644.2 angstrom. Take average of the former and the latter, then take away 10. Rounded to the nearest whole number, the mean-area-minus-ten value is 64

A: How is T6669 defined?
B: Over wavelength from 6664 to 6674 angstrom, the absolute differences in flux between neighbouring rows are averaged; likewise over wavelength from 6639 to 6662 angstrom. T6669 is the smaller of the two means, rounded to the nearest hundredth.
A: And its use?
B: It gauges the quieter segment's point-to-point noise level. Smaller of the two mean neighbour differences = 0.13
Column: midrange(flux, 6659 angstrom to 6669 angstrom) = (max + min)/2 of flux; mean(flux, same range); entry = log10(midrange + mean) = 1.06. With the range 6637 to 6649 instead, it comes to 1.01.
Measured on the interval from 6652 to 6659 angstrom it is 1.05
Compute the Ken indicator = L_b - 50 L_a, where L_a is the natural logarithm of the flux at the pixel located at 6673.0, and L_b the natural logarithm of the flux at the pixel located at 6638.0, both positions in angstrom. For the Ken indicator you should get -84.05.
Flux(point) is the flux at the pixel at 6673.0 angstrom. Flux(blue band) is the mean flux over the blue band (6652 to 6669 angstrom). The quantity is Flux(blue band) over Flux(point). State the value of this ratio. 1.02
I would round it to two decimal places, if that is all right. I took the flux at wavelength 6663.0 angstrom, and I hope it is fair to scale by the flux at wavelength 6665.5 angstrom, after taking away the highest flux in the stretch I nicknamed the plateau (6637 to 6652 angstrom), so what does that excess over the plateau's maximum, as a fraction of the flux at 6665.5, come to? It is 0.00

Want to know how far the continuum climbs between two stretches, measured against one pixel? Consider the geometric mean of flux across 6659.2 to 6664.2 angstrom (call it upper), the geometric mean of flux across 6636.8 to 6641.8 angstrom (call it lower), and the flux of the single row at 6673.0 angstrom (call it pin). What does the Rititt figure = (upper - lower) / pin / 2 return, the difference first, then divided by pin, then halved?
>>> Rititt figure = 0.05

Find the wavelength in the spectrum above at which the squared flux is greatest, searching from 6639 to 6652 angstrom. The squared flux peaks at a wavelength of 6650.5 angstrom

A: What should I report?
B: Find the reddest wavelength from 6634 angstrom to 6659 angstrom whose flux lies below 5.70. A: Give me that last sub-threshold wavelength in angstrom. 6658.0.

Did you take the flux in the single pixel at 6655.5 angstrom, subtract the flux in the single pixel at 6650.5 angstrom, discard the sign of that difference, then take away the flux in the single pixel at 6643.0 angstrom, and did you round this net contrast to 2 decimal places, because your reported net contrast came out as -4.67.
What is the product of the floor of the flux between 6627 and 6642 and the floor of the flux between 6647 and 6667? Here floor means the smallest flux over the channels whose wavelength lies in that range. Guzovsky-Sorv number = 26.0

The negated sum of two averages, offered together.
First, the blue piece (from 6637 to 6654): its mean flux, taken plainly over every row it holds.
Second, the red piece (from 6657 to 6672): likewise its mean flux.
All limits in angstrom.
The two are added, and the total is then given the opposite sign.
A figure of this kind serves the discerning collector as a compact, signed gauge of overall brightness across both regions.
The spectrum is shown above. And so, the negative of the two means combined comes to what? -11.0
